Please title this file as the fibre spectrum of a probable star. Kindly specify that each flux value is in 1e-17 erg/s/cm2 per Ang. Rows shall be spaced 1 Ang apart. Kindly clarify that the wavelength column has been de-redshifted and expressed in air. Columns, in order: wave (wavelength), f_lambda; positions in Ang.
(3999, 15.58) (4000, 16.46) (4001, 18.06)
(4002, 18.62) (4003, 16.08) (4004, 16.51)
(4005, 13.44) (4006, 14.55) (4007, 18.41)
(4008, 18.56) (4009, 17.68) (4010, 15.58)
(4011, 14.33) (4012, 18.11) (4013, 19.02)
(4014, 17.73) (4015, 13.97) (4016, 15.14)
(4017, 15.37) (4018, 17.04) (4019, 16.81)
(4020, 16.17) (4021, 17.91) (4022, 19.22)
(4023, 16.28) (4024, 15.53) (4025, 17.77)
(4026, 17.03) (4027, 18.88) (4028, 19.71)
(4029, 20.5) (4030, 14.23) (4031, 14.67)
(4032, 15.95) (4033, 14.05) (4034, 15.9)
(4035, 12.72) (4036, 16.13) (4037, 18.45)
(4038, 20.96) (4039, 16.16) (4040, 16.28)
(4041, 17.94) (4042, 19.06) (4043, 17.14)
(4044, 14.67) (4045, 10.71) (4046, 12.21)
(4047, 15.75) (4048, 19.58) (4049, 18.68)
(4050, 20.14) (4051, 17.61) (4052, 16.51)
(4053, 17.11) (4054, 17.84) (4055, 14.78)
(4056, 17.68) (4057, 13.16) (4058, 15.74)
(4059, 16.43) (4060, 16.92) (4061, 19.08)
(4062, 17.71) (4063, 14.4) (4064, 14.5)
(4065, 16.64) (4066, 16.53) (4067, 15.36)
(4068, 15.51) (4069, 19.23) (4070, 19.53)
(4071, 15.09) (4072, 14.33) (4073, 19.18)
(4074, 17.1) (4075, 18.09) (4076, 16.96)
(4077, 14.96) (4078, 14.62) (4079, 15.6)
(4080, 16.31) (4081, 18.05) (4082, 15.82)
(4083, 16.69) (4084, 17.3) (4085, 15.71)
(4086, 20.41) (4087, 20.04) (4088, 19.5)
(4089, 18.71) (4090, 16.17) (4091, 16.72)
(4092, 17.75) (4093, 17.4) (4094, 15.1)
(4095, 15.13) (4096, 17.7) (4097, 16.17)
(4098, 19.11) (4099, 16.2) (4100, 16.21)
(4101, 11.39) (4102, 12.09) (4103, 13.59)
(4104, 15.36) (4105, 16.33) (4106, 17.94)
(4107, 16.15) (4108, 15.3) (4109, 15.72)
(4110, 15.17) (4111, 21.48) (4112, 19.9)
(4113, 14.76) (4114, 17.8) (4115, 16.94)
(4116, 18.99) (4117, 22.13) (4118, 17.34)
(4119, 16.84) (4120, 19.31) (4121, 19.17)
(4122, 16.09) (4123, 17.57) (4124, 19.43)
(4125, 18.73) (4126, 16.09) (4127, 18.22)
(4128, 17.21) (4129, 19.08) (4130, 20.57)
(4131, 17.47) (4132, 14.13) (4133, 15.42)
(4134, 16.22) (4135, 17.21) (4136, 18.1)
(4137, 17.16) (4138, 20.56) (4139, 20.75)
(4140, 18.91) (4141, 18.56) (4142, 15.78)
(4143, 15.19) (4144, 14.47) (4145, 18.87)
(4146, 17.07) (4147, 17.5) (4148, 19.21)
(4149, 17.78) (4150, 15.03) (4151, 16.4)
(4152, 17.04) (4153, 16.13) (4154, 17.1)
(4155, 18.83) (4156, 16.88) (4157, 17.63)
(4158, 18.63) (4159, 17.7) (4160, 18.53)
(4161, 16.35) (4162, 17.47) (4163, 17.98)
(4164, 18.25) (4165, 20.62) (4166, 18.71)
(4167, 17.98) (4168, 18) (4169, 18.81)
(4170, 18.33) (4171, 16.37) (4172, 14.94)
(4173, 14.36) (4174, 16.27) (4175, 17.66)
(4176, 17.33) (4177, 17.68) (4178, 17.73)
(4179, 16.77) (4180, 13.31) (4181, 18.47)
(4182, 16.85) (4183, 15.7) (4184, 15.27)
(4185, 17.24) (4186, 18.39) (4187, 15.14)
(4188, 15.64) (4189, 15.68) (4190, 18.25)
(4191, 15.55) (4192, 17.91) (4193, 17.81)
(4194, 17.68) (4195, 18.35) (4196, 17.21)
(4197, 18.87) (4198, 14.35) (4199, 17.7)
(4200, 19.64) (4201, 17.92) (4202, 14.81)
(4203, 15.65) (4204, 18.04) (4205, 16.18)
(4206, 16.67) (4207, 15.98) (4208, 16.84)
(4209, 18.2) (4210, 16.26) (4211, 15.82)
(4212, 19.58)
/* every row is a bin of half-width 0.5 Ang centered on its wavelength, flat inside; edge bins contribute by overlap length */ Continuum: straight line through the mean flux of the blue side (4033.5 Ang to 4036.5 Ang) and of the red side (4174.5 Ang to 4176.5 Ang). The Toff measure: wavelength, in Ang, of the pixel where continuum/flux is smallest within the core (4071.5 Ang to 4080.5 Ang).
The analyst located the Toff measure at 4073 Ang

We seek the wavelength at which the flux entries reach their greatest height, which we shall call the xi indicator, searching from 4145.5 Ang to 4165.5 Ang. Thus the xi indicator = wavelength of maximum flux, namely 4165 Ang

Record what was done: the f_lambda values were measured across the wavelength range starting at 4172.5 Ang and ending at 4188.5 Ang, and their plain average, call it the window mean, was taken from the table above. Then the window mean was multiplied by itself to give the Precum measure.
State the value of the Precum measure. 272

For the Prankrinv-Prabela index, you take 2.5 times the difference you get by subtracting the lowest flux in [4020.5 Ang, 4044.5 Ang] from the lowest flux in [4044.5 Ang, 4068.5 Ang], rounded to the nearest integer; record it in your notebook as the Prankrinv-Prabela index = -5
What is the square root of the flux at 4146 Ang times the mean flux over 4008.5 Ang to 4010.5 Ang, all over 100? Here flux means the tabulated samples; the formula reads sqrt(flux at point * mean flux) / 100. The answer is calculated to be 0.168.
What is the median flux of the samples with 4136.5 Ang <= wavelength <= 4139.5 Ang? 20.6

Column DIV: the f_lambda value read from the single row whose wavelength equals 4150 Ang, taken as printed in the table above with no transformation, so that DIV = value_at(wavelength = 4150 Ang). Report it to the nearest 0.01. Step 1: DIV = 15.03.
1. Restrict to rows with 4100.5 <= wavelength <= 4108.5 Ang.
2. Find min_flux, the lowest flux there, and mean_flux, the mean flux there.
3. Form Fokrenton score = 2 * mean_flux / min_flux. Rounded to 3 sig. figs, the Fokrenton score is 2.59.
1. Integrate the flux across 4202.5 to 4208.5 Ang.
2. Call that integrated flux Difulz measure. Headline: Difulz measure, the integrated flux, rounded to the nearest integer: 99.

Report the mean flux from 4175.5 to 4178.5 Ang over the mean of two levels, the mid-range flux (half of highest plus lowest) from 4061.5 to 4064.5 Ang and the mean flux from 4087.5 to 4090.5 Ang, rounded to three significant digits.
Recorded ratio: 1.03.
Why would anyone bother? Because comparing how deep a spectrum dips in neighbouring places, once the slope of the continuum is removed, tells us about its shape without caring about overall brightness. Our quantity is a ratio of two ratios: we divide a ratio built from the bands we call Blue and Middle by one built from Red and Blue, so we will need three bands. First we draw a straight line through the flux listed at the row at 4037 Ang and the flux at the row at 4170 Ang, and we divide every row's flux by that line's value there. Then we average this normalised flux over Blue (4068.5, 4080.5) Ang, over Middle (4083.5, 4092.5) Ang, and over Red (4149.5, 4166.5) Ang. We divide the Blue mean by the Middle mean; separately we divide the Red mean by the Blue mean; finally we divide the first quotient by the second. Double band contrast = 0.88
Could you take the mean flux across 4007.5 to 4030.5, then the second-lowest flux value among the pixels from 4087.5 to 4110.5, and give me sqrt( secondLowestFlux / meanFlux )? 0.842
